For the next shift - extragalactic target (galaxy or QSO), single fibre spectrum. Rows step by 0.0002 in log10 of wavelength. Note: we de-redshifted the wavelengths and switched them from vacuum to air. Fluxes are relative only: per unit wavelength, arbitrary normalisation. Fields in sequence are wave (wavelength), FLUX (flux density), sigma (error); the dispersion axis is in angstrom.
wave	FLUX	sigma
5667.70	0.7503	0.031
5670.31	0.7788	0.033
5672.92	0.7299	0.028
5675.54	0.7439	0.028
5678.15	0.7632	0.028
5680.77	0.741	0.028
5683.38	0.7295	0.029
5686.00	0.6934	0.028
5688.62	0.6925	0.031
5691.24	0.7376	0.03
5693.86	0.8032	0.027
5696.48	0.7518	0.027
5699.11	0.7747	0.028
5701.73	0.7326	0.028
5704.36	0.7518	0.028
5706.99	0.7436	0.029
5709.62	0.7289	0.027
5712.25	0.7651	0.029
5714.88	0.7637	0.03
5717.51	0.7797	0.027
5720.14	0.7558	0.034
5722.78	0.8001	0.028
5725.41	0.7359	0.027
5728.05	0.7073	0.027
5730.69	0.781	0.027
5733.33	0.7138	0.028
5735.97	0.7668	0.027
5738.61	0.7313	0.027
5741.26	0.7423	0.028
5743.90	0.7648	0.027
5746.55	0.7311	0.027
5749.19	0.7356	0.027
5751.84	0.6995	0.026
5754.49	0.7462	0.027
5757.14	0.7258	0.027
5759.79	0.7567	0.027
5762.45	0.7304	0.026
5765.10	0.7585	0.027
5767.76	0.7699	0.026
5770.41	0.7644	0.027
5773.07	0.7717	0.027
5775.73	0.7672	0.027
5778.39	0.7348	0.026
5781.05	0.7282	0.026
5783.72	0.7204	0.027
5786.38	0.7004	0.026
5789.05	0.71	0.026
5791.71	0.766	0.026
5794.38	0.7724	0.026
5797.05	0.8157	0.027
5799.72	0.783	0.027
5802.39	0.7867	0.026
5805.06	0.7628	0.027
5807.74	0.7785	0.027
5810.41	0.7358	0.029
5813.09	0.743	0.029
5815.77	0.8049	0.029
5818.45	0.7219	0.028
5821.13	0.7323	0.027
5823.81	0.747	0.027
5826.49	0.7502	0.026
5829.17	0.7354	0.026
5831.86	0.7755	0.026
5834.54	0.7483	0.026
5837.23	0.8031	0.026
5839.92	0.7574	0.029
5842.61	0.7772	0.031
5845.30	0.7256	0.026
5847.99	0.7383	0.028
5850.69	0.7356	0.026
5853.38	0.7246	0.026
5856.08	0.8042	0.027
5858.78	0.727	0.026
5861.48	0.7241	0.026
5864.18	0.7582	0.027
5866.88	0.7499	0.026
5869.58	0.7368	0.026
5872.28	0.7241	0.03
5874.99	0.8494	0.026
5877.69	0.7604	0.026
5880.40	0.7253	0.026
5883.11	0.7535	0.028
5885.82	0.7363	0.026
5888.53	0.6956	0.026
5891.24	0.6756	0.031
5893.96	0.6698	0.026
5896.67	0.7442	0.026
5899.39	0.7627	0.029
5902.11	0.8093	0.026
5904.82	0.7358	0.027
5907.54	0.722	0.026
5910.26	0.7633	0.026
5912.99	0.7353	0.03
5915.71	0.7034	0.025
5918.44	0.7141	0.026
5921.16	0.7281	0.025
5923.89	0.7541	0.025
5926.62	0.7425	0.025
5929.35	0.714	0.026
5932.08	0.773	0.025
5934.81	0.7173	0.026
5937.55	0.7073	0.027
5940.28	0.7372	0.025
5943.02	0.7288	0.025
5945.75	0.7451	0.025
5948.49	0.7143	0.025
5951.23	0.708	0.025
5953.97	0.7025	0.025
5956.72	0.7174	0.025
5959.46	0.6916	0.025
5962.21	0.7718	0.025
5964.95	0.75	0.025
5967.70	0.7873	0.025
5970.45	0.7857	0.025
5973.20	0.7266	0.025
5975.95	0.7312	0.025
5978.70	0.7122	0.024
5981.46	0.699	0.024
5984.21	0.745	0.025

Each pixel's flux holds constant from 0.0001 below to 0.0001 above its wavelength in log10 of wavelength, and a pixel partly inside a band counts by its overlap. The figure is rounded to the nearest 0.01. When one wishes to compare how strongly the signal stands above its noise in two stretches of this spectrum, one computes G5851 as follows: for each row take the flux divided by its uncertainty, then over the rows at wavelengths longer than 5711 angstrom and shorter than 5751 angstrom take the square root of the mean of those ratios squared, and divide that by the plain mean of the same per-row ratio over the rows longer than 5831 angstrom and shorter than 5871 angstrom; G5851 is 0.96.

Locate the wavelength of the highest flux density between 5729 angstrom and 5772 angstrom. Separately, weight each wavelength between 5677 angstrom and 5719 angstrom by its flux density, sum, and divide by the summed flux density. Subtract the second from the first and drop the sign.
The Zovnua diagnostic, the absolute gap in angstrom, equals 32.7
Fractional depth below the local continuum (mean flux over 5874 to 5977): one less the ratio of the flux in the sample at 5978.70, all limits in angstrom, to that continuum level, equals 0.033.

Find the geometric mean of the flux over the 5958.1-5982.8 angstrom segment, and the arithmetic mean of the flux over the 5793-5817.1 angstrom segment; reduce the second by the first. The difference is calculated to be 0.037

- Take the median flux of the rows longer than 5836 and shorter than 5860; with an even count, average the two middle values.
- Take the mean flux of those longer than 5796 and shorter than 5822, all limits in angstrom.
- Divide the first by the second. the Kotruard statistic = 0.96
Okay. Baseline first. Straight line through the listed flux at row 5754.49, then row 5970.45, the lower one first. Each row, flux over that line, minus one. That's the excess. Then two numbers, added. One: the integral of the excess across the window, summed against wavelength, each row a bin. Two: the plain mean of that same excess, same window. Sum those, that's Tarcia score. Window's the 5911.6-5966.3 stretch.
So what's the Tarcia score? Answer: -3.7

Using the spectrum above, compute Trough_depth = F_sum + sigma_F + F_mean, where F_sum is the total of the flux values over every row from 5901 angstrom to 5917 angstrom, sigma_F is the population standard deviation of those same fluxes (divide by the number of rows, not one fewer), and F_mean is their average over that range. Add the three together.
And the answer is 5.25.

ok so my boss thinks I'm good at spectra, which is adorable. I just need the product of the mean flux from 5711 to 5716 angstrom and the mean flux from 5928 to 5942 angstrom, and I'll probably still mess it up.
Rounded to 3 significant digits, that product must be 0.558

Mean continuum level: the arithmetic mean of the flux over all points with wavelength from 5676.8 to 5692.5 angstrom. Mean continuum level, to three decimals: 0.726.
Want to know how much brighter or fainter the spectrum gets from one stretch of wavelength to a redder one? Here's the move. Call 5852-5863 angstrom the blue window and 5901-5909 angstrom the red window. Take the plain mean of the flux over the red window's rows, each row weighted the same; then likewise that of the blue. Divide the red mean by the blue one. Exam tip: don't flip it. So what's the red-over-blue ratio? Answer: 1.014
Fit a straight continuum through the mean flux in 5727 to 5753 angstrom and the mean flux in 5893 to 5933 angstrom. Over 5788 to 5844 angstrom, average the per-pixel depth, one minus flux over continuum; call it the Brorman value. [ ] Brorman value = -0.033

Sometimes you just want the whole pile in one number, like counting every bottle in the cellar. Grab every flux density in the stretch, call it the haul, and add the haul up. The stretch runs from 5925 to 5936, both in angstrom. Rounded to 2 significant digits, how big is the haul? 2.9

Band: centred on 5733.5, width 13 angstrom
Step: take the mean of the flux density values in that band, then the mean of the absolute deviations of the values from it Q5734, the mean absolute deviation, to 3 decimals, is 0.027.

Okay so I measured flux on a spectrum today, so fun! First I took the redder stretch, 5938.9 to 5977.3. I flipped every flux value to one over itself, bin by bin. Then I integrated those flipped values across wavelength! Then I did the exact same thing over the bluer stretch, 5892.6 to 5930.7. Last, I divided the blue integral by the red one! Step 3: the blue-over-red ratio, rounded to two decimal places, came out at 0.99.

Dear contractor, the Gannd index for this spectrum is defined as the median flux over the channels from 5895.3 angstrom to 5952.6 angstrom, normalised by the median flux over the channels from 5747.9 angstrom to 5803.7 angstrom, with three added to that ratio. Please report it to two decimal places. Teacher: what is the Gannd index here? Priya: 3.97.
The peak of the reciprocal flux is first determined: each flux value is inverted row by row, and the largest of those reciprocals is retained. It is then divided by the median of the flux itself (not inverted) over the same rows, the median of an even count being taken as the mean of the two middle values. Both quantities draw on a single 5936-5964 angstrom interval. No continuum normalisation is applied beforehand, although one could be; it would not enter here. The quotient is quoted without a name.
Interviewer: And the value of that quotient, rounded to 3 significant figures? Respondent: 2.02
